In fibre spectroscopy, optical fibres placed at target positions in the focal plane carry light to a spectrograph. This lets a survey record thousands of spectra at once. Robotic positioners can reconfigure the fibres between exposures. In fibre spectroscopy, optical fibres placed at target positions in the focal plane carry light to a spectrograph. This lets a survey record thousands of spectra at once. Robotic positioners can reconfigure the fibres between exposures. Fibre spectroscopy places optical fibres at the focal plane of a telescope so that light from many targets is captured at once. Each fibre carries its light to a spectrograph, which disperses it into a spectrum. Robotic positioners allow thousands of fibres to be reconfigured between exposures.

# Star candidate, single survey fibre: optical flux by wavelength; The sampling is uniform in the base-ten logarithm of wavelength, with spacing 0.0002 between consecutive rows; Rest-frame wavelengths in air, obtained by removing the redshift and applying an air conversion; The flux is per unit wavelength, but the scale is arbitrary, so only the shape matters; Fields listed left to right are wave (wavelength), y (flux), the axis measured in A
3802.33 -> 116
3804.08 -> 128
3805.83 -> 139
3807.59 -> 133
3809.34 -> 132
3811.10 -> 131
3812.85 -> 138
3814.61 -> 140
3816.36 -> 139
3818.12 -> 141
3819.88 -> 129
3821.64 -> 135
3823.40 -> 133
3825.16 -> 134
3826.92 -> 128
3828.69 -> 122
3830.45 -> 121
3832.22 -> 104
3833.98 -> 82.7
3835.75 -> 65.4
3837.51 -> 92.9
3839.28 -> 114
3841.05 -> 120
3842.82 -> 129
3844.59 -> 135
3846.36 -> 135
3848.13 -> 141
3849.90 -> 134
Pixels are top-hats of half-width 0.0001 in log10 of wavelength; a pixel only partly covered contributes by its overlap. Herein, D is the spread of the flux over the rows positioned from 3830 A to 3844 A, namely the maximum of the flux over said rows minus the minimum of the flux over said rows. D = 64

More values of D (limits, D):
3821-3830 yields 13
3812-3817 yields 2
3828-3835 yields 39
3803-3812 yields 11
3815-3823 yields 12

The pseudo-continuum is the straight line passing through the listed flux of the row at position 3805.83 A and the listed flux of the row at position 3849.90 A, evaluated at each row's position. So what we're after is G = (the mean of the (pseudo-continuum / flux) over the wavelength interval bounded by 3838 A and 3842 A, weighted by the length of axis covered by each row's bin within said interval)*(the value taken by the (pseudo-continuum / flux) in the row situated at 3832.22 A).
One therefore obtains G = 1.55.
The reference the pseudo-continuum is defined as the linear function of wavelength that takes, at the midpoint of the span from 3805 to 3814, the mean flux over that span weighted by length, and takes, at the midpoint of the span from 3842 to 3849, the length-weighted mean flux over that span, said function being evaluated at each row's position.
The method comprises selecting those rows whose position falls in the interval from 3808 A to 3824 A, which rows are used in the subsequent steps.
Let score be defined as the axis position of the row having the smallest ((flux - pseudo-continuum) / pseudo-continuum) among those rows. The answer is 3819.88 A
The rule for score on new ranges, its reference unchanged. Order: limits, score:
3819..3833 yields 3832.22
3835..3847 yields 3835.75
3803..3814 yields 3804.08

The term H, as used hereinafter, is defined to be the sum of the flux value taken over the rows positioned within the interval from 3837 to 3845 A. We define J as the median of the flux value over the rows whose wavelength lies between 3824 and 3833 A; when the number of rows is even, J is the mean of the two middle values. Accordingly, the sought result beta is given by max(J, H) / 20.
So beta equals 29.5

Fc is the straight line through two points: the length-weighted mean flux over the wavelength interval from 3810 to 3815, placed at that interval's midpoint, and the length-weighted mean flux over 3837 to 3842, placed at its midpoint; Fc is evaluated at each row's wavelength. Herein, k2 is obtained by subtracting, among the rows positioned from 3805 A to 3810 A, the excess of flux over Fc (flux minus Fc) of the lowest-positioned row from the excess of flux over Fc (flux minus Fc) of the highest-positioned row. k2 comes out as -4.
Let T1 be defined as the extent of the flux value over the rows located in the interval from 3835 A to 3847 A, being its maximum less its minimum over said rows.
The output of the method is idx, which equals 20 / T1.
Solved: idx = 0.3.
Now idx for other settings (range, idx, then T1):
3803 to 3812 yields 1.8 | 11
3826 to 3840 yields 0.3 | 63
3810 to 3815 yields 2.2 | 9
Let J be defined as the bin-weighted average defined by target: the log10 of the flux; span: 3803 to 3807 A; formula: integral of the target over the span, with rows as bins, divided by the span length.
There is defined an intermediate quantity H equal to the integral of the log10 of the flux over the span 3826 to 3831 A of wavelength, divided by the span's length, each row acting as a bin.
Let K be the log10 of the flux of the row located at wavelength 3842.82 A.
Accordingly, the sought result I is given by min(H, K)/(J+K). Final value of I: 0.495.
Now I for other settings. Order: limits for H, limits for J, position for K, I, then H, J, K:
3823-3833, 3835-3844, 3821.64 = 0.504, 2.09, 2.014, 2.13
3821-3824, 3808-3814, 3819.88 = 0.498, 2.13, 2.127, 2.11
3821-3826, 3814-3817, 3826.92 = 0.495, 2.13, 2.150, 2.11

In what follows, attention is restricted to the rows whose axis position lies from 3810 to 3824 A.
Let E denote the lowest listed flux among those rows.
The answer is 129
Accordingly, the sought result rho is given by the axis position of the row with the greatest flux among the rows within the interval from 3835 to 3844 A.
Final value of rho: 3842.82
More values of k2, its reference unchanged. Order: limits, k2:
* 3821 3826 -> 2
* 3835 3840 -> 52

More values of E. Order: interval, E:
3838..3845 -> 114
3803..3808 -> 128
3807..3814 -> 131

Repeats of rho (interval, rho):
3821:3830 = 3821.64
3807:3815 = 3814.61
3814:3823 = 3818.12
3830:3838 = 3830.45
